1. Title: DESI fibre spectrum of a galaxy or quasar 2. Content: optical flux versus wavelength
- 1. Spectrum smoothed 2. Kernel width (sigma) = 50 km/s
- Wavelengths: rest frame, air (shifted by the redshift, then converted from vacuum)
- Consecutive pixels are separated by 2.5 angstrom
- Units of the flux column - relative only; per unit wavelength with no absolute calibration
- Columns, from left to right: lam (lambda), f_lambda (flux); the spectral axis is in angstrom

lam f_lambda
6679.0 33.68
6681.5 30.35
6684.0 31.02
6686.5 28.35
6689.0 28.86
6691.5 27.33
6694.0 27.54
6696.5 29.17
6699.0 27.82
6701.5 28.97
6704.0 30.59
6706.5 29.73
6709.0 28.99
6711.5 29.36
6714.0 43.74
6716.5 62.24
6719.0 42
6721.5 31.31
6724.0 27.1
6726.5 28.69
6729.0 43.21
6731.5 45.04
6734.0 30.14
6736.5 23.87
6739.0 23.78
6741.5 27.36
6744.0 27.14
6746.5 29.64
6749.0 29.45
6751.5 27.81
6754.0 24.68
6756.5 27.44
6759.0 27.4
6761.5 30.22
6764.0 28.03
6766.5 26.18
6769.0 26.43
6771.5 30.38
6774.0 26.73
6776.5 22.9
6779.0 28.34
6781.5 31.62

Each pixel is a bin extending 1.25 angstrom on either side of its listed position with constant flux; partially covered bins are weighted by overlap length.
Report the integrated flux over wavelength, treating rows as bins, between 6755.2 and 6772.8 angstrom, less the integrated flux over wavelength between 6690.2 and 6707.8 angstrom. -13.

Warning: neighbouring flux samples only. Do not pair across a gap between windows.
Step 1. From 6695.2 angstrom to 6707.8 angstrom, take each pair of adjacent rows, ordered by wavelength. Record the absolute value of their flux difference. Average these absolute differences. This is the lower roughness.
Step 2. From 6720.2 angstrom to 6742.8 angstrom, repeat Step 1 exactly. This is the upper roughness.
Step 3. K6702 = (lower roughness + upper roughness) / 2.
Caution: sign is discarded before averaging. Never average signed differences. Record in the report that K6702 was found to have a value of 3.6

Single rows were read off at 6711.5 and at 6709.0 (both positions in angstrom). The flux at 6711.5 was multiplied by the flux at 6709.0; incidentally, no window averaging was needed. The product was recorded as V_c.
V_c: 851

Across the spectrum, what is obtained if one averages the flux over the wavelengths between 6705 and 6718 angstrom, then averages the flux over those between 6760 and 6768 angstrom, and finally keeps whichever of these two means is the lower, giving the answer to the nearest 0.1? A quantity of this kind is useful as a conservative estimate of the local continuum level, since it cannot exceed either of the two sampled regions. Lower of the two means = 28.1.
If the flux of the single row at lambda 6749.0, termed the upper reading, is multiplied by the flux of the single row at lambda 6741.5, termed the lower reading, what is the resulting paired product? 806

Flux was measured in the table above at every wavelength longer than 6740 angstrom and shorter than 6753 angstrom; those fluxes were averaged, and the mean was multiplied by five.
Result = 141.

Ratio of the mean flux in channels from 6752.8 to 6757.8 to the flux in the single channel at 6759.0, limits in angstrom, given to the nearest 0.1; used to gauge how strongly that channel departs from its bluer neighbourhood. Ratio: 1.0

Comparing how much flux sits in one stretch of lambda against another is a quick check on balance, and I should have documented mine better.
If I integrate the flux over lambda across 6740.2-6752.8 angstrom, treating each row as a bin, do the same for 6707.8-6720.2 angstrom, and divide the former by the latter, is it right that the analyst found 0.69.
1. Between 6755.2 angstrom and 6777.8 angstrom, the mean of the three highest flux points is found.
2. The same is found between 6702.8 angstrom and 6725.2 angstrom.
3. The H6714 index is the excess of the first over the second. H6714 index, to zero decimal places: -20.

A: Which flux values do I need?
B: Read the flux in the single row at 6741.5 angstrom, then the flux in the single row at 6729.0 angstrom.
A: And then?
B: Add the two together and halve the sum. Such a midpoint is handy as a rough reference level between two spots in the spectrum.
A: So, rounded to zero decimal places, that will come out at 35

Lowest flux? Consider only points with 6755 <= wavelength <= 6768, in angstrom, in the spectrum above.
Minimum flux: 26.18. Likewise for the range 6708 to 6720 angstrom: 28.99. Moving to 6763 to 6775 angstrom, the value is 26.18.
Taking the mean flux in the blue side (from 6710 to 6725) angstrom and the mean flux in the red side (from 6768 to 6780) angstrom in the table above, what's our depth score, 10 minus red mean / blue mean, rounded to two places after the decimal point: 9.31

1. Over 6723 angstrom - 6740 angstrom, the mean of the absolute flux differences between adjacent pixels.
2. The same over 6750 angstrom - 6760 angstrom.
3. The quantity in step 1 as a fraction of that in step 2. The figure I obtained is 3.3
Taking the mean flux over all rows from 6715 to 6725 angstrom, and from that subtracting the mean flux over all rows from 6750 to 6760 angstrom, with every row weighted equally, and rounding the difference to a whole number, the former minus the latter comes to 14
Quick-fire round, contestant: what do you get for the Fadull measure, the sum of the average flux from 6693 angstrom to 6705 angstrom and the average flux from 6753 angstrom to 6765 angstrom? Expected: 56.4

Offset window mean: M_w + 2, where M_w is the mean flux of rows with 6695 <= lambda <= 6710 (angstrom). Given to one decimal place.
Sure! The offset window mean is 31.2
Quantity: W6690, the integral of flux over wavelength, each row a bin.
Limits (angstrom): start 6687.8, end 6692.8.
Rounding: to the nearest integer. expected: 140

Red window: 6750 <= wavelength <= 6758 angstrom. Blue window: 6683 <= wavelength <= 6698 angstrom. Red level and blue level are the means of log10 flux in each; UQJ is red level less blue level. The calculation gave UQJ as -0.03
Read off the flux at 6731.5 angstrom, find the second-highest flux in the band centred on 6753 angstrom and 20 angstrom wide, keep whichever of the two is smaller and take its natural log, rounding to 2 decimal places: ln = 3.39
